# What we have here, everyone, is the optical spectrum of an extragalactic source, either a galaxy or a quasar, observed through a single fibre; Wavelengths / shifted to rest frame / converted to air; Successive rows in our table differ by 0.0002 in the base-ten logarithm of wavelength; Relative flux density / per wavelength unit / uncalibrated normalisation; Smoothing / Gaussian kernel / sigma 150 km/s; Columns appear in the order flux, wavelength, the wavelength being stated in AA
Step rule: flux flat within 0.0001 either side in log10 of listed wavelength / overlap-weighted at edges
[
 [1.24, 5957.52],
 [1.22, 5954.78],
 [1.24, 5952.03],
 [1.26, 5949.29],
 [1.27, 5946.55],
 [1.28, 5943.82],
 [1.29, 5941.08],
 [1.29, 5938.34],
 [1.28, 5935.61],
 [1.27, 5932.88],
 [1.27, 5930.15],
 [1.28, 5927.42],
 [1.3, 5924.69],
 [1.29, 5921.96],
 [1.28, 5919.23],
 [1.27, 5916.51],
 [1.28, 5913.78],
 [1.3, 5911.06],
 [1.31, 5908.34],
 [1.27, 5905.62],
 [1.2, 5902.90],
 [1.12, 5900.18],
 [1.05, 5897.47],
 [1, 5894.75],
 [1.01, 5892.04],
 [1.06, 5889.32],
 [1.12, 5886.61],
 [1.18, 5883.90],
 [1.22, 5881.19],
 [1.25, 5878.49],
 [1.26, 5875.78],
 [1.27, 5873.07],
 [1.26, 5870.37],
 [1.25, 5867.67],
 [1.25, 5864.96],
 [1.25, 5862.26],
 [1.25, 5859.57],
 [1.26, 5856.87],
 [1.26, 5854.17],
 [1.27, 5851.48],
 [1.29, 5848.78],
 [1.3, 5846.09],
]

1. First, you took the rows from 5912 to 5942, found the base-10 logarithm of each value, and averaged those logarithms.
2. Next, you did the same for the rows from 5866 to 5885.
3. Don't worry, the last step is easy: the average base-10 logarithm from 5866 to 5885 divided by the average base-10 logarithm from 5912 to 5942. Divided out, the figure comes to 0.87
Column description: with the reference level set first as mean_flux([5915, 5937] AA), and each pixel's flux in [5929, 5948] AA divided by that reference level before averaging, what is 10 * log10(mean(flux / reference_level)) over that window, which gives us 0.00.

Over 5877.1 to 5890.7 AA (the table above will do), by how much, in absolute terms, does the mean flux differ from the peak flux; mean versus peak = 0.084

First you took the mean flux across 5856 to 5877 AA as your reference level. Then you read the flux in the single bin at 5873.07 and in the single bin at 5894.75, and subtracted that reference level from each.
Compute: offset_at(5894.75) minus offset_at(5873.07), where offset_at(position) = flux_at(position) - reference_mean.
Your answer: -0.27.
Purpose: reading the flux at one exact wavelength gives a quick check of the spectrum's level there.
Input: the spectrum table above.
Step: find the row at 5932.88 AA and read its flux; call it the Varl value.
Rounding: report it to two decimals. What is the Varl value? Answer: 1.27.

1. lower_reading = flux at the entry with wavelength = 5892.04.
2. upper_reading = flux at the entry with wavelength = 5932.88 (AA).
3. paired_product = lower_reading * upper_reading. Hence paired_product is 1.28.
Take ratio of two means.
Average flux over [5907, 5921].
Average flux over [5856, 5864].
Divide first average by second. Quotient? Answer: 1.03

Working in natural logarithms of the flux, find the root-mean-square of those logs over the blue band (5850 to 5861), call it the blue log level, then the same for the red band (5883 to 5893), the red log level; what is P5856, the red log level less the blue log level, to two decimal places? -0.13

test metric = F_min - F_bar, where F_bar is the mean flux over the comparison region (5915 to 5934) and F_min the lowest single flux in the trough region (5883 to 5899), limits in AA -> -0.28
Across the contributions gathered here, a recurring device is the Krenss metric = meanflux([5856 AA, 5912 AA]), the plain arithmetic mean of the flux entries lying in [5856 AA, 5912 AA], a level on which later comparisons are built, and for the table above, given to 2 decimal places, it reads 1.20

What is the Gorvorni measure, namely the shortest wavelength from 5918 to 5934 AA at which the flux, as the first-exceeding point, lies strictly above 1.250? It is 5919.23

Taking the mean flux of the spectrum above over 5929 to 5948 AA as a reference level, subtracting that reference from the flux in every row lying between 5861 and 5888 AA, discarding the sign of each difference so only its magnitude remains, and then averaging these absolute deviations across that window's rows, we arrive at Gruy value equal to 0.048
